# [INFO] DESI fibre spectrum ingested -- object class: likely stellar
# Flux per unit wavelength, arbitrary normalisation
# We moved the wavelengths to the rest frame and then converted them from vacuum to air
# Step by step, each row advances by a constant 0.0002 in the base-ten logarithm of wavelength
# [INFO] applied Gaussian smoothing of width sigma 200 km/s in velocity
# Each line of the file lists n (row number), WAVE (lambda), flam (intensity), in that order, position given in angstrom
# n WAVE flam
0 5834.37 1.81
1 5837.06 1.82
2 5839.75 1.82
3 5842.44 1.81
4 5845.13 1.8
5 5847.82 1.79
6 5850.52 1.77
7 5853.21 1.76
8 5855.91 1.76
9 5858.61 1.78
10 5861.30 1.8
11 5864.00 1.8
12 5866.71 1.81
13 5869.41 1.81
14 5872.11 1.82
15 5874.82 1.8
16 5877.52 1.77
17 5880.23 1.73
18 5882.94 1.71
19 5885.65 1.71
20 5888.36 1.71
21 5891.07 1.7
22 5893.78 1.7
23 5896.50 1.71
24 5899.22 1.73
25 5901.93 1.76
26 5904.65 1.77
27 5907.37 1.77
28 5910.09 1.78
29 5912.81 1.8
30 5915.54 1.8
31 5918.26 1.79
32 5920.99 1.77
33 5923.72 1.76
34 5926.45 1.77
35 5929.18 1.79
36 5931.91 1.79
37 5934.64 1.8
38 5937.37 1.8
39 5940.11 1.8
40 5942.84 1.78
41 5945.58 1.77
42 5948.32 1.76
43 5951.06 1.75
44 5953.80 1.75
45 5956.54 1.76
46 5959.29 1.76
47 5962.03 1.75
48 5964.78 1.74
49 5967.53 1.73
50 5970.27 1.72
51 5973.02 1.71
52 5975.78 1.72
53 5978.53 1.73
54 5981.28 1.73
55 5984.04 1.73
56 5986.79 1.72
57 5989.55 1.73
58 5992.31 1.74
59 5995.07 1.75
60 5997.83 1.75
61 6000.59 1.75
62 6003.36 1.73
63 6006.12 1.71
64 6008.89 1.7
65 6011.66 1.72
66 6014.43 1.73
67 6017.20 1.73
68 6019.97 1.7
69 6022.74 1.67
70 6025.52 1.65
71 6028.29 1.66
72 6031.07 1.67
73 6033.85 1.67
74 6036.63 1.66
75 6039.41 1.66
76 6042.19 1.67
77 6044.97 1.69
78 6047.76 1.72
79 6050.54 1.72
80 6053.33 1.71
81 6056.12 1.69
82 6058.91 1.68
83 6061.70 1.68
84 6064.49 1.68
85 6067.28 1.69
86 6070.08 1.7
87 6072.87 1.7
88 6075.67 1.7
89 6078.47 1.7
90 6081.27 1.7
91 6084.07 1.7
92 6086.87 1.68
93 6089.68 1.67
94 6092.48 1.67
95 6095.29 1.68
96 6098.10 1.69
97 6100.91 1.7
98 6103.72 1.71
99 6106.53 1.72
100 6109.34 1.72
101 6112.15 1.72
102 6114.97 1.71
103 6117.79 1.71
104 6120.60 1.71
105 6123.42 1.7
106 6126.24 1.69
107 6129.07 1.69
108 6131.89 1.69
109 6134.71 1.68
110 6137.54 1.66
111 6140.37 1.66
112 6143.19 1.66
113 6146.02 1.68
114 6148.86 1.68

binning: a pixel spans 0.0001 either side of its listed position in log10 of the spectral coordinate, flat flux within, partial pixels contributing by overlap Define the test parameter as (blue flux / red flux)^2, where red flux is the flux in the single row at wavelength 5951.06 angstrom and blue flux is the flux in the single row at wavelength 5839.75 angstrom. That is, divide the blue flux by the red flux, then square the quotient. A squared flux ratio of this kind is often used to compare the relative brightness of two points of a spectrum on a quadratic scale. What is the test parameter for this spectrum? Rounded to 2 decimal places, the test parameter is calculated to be 1.08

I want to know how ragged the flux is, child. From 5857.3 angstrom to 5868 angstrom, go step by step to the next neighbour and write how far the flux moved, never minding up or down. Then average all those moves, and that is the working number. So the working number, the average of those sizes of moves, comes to 0.010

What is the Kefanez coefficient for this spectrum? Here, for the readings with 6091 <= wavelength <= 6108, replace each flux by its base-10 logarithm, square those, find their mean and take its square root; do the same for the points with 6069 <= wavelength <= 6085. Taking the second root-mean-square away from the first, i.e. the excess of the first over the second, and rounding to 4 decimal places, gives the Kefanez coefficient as -0.0013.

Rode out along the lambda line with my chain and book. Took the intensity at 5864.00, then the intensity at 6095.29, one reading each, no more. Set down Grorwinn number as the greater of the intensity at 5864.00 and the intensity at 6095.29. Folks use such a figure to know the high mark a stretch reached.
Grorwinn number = 1.80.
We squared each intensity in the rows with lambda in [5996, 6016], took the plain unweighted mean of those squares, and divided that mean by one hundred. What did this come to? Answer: 0.0298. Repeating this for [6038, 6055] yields 0.0287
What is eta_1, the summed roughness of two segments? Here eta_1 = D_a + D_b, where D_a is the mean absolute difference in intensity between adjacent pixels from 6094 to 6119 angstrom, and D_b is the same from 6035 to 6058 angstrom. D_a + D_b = 0.0191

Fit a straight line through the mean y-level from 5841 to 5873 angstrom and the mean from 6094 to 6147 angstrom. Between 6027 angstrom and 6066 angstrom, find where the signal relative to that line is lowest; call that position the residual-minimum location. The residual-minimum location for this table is 6028.29 angstrom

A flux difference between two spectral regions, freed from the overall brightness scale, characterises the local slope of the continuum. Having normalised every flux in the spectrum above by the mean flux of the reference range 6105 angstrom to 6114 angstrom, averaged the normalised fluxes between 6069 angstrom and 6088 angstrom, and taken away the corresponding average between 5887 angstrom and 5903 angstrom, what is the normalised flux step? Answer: -0.012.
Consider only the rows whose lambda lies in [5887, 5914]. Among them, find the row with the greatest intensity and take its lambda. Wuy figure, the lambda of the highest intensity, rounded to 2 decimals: 5912.81 angstrom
